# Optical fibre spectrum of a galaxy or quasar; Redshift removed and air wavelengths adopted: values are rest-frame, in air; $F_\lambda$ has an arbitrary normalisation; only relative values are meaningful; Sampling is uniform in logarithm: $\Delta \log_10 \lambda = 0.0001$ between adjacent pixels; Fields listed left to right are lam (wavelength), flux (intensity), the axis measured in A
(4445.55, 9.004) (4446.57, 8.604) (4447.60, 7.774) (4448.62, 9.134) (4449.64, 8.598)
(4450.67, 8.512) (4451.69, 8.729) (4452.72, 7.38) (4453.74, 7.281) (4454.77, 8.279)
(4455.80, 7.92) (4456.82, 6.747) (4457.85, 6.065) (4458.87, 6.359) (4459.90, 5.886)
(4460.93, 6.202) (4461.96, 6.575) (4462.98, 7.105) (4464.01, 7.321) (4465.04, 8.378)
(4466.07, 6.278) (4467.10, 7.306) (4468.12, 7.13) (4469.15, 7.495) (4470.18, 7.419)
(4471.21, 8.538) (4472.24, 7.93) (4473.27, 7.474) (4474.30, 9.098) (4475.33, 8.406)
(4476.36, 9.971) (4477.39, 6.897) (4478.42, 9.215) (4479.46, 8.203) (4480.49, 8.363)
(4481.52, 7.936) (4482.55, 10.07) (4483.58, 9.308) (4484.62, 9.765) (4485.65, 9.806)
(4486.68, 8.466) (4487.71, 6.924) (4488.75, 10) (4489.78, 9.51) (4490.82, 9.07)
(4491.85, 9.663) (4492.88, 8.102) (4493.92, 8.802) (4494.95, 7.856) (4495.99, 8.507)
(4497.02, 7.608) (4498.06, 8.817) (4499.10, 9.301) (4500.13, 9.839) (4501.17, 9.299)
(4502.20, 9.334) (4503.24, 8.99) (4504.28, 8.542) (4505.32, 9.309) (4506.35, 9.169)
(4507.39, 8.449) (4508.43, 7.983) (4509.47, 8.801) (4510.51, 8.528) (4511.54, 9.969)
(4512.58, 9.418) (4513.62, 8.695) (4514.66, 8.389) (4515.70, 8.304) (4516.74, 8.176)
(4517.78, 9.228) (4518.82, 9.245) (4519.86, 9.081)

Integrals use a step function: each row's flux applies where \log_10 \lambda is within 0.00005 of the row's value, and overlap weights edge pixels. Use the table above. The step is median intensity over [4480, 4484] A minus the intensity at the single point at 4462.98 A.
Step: 1.7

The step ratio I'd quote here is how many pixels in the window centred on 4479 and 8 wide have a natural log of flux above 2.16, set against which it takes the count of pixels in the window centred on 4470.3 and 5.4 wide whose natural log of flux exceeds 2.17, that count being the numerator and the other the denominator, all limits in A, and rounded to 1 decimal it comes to 0.0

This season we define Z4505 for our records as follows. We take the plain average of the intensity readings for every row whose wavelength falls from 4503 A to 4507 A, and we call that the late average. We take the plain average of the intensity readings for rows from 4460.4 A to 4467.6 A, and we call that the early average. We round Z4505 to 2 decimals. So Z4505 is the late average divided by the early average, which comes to 1.28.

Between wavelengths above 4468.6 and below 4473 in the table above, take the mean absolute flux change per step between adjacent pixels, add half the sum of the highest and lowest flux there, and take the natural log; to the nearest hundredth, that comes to 2.15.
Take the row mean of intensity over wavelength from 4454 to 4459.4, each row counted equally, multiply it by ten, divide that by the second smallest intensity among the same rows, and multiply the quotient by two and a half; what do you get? 27.8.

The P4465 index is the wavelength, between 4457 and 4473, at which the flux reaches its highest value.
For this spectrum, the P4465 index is 4471.21 A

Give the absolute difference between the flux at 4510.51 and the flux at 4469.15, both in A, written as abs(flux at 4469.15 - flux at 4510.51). 1.03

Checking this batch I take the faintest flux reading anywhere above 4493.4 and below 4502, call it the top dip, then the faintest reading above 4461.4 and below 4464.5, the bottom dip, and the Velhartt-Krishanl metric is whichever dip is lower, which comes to 6.6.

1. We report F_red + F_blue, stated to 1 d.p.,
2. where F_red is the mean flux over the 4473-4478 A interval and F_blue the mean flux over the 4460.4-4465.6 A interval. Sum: 15.5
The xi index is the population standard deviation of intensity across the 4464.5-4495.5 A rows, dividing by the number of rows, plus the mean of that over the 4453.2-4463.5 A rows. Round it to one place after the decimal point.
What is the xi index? 7.9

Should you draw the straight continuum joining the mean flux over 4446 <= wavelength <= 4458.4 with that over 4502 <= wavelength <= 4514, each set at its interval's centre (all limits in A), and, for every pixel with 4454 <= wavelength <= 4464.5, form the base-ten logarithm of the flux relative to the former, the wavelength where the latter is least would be 4459.90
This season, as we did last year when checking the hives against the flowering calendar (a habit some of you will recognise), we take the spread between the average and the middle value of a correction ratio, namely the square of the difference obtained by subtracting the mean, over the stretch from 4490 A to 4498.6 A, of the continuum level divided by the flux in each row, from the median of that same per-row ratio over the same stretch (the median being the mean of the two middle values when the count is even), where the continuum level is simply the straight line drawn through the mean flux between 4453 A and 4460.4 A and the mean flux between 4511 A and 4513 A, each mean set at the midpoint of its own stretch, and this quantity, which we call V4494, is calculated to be 0.0000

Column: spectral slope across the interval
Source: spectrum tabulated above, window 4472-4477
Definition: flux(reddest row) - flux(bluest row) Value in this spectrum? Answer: 2.0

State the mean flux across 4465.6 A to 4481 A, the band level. 8.0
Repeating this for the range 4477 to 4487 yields 8.8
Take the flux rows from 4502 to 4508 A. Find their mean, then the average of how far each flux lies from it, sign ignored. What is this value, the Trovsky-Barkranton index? 0.31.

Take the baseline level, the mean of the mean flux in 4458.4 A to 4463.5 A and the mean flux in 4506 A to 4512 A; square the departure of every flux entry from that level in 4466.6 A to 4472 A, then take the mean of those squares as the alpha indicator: 0.2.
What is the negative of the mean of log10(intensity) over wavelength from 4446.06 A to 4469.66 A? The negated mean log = -0.868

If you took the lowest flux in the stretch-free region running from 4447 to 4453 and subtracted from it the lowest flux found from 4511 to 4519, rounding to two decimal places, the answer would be -0.80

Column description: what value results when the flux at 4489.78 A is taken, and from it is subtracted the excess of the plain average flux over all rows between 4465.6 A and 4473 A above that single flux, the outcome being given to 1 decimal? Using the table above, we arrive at 11.6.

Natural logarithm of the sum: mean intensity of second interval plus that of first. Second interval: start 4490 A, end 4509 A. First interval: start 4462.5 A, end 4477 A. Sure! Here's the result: 2.81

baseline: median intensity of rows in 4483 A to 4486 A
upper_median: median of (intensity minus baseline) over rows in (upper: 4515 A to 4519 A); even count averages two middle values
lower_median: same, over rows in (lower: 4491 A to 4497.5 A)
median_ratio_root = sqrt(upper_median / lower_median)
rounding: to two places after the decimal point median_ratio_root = 0.83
